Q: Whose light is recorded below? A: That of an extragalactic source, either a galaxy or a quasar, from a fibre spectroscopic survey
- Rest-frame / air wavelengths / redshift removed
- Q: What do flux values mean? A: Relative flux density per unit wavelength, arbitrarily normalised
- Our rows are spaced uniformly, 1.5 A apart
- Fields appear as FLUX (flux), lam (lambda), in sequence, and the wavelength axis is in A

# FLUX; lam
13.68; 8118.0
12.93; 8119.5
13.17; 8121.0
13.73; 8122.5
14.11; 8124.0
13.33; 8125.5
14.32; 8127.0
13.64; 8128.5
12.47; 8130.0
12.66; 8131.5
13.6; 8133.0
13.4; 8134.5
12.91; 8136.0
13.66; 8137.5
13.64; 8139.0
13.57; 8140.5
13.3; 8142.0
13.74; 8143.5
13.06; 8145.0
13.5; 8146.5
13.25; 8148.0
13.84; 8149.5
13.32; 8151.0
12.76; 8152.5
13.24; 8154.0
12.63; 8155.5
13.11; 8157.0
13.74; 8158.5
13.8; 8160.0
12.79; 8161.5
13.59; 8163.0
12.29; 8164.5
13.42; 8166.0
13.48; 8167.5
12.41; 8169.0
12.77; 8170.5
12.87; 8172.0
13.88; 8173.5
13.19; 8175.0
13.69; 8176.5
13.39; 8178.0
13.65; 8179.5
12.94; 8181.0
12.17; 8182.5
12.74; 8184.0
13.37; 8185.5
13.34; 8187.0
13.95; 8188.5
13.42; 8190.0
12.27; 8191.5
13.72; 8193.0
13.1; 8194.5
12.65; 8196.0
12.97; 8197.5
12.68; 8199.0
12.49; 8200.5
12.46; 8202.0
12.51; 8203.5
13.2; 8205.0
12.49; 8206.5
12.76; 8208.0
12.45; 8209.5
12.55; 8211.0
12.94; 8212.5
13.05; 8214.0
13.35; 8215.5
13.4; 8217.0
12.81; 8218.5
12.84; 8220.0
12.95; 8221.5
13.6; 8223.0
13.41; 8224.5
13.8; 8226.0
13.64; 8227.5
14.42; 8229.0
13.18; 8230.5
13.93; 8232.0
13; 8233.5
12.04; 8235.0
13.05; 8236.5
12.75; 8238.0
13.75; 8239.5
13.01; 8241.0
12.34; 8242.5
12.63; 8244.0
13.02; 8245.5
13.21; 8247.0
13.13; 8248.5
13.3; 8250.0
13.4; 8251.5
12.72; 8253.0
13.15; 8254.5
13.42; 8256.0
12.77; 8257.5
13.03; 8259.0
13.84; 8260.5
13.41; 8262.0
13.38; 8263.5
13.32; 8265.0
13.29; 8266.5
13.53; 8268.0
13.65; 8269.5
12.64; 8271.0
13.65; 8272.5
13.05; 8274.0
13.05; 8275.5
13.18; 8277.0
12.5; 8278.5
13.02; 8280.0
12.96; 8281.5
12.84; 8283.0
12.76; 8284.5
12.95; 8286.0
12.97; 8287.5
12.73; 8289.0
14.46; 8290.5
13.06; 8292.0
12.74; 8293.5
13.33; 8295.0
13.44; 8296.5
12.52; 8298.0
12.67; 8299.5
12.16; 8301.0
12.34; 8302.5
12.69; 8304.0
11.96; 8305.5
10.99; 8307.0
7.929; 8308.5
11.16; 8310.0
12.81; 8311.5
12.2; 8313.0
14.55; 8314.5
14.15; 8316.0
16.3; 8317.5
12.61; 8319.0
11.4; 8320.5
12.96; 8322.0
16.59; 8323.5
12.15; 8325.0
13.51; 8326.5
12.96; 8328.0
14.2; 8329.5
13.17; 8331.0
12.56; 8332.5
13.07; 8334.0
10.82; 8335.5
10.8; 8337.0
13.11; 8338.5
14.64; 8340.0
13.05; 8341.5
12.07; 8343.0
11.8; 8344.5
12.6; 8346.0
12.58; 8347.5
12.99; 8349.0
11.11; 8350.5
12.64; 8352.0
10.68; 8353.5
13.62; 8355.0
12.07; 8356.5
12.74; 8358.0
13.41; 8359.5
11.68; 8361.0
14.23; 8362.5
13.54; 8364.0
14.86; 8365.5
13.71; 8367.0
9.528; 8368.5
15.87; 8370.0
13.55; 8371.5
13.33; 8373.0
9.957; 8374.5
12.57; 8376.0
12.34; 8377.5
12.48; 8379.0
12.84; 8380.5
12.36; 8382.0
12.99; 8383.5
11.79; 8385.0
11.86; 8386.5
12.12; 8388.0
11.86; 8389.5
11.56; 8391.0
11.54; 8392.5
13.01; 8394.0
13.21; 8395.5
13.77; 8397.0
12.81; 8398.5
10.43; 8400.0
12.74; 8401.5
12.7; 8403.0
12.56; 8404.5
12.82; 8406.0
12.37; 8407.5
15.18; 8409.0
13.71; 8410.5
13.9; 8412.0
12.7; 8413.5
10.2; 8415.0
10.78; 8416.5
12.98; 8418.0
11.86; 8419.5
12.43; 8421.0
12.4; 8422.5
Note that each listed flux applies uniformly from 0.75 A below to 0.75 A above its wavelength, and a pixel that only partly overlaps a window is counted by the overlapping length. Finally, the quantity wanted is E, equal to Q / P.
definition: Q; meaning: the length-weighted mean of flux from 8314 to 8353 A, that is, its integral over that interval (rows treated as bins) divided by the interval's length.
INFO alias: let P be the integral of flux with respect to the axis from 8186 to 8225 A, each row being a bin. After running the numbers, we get 0.0257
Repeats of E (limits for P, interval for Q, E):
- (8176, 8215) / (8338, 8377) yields 0.0253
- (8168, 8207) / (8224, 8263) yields 0.0260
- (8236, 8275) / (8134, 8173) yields 0.0258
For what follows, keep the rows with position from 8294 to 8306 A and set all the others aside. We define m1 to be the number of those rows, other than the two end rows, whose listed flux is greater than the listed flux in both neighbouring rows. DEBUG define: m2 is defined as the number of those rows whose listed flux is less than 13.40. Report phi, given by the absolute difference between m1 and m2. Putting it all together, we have 4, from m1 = 3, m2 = 7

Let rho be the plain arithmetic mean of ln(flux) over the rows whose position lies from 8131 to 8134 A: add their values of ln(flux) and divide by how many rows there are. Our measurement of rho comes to 2.57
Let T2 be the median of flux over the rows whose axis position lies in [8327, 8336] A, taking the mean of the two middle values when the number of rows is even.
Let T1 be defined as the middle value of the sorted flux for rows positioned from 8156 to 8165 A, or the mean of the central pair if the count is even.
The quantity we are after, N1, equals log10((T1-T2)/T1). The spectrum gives -1.60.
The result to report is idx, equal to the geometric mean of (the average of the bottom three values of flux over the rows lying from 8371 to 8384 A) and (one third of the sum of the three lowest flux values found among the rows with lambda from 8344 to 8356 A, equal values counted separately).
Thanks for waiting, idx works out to 11.37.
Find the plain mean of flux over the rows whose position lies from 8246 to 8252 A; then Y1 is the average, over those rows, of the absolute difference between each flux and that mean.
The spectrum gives 0.09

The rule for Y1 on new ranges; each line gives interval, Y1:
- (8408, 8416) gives 1.35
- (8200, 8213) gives 0.21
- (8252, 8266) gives 0.27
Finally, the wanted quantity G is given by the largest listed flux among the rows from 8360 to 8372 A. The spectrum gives 15.87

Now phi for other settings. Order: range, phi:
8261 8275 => 3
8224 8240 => 1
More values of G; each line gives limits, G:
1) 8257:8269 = 13.84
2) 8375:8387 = 12.99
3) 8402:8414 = 15.18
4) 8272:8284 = 13.65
